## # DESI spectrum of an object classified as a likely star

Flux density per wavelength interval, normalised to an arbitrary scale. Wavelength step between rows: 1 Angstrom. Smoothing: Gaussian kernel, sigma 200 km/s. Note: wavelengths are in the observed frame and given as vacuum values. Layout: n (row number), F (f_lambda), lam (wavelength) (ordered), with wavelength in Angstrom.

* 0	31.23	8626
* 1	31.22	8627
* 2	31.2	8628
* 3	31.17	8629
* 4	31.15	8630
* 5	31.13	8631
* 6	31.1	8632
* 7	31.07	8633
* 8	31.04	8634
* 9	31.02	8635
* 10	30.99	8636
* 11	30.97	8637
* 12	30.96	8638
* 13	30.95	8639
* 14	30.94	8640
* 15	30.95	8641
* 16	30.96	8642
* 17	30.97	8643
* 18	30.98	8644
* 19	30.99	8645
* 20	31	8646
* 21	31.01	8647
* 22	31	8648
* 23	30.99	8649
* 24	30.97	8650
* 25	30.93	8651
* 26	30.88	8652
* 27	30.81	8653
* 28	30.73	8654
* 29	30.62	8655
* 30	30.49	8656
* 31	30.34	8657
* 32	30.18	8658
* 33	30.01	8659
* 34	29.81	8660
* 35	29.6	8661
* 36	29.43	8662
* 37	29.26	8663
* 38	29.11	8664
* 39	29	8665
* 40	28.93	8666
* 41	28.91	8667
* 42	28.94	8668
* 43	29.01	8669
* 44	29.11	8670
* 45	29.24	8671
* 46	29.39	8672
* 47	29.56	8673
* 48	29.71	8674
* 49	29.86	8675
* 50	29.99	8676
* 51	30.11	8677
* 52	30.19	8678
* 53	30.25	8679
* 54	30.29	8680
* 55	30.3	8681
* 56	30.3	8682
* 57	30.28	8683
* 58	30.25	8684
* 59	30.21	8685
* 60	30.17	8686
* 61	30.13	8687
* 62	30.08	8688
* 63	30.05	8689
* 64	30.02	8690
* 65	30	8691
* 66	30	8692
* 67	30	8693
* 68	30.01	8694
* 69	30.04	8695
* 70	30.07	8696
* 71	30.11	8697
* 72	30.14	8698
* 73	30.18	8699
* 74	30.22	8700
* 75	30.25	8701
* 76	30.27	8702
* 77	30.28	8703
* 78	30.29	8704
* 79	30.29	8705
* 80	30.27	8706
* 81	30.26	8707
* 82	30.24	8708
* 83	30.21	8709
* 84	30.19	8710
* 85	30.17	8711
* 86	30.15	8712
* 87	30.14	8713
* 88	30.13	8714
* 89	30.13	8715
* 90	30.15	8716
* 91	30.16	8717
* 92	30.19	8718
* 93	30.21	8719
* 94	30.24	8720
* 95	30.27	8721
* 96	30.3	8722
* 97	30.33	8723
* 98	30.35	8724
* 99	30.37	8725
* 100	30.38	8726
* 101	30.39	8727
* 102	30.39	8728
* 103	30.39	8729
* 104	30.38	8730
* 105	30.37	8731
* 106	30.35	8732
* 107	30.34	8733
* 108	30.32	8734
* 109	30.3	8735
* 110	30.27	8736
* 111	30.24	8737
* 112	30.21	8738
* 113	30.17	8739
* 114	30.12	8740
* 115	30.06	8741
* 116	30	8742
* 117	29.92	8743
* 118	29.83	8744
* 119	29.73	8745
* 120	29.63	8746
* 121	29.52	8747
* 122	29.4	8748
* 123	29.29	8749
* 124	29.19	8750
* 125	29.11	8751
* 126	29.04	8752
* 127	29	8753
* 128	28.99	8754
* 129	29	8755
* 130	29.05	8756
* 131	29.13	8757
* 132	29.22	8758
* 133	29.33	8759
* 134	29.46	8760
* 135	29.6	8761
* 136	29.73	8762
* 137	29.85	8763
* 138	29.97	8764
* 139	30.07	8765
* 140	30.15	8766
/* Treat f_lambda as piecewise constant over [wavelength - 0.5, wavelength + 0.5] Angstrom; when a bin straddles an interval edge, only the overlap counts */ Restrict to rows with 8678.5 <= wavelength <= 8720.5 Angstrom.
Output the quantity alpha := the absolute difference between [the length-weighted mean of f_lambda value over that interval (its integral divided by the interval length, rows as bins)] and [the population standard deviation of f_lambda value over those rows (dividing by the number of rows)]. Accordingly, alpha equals 30.1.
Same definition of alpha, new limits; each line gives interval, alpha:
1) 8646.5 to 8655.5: 30.8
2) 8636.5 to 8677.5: 29.4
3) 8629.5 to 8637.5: 31.0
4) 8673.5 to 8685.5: 30.0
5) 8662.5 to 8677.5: 28.9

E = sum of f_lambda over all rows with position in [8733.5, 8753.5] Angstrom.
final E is 595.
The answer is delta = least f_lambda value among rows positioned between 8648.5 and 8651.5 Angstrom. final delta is 30.93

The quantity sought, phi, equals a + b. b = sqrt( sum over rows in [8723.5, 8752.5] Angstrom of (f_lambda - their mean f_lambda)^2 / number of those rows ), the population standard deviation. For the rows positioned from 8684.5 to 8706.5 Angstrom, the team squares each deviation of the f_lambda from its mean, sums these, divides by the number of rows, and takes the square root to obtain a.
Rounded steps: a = 0.10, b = 0.44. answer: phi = 0.54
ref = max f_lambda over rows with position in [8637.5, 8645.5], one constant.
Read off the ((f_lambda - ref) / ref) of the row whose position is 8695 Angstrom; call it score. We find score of -0.031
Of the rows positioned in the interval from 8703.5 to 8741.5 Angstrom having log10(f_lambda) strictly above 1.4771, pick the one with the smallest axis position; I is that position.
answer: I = 8704 Angstrom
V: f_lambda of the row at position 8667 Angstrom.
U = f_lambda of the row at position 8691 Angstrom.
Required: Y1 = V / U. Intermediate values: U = 30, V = 28.91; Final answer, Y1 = 0.96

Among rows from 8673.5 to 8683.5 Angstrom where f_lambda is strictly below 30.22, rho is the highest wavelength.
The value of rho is 8678 Angstrom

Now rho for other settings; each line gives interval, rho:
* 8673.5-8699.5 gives 8699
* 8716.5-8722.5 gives 8719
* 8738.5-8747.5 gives 8747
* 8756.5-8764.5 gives 8764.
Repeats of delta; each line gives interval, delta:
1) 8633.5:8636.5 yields 30.99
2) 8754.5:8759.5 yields 29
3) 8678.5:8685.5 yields 30.21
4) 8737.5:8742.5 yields 30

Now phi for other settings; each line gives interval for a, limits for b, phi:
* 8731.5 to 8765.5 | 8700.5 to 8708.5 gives 0.48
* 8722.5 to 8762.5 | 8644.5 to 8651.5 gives 0.54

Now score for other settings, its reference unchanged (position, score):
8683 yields -0.023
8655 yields -0.012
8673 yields -0.046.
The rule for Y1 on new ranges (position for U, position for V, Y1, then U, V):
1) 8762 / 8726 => 1.02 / 29.73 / 30.38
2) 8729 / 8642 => 1.02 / 30.39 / 30.96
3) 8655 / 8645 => 1.01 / 30.62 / 30.99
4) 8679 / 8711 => 1.00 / 30.25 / 30.17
